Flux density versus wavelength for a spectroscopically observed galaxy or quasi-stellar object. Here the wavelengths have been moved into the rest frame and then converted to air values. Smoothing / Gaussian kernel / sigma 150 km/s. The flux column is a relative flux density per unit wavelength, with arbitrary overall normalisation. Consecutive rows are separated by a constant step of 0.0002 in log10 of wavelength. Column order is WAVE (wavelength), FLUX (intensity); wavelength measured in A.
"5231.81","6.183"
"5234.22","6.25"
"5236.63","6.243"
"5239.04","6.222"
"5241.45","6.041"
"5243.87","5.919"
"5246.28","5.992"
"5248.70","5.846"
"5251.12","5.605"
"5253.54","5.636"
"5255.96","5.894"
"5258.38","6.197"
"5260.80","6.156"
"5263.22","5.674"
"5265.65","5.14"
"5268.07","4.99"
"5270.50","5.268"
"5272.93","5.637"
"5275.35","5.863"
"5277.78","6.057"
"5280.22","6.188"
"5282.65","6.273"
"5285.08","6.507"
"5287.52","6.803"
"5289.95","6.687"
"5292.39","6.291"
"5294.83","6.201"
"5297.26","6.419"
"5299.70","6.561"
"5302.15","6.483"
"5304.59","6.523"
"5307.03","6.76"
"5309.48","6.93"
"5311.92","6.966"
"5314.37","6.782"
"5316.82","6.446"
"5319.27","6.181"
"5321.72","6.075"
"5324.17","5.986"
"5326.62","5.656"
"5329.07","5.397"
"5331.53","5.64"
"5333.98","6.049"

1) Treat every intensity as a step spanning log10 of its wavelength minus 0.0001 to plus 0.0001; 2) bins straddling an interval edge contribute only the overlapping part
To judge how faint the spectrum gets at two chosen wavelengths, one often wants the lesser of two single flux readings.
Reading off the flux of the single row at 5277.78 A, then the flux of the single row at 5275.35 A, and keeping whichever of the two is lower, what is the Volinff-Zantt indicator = 5.9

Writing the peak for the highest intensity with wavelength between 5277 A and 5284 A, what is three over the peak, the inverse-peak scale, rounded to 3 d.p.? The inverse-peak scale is 0.478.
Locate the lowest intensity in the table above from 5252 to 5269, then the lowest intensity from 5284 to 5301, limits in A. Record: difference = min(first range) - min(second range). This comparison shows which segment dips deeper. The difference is -1.2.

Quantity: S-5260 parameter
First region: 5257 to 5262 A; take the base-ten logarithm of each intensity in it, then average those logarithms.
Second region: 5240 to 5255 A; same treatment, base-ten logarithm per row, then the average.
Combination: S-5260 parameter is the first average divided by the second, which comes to 1.03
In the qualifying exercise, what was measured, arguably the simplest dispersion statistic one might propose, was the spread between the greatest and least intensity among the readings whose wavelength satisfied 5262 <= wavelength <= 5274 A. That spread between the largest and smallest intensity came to 0.7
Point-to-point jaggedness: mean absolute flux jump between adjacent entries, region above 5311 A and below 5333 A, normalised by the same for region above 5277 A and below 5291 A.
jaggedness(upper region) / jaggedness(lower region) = 1.3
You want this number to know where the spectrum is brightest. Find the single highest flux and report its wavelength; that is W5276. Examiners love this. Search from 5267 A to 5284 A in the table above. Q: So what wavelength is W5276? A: 5282.65 A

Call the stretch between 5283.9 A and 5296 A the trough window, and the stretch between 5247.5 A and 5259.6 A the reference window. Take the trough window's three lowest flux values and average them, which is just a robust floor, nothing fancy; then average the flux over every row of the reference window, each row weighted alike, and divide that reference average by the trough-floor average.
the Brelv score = 0.92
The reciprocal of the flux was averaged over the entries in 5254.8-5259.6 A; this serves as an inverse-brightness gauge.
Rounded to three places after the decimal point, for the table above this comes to 0.166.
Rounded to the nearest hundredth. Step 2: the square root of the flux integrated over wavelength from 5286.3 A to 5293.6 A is 6.94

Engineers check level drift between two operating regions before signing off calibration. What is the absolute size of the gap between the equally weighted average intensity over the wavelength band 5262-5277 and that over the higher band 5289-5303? 1.0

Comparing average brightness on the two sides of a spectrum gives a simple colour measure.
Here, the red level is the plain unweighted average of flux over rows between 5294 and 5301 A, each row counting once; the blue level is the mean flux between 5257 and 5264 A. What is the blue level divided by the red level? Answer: 0.94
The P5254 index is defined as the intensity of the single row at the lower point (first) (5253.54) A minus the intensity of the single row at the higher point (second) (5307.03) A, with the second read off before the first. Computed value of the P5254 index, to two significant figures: -1.1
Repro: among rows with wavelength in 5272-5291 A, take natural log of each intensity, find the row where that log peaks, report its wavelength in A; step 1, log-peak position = 5287.52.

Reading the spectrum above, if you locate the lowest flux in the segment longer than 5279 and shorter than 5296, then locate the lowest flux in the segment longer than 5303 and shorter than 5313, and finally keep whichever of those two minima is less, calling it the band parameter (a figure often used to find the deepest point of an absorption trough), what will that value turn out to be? 6.19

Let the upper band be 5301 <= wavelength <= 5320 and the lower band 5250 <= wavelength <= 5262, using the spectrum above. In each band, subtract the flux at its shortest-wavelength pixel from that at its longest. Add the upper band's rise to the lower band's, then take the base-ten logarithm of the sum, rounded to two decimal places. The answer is -0.60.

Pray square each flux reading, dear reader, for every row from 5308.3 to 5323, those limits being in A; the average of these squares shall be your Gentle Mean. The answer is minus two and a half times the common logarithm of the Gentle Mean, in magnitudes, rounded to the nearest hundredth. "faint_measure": -4.09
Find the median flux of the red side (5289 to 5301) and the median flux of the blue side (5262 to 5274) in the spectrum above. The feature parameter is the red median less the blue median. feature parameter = 1.2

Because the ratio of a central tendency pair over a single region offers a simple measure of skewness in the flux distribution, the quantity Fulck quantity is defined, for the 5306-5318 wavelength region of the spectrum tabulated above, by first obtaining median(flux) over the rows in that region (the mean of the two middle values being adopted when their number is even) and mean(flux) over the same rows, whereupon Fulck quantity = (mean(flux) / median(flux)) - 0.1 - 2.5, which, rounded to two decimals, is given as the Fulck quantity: -1.60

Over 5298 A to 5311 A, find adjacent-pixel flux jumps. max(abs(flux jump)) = 0.24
